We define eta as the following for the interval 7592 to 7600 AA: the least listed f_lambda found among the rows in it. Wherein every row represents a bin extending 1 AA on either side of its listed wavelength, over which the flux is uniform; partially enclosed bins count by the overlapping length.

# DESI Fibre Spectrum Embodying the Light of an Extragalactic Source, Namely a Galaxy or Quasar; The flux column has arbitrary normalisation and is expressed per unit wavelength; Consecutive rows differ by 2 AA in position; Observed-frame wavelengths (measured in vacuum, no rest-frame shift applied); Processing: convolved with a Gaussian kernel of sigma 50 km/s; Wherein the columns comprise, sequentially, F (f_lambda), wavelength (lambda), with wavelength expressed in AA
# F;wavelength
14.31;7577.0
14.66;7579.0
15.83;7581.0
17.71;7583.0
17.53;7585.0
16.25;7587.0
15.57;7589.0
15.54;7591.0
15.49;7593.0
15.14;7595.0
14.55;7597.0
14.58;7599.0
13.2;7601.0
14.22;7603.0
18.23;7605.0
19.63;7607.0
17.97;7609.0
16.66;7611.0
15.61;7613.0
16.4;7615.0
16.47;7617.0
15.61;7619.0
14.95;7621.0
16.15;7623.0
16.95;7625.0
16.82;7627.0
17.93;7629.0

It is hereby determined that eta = 14.55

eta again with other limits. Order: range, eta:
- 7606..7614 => 15.61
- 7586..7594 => 15.49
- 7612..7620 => 15.61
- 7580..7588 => 15.83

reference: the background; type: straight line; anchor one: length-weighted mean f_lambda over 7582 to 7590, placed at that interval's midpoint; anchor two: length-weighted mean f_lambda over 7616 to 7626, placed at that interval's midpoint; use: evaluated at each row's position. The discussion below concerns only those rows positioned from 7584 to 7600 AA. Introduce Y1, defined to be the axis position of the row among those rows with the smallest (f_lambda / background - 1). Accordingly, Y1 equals 7597.0 AA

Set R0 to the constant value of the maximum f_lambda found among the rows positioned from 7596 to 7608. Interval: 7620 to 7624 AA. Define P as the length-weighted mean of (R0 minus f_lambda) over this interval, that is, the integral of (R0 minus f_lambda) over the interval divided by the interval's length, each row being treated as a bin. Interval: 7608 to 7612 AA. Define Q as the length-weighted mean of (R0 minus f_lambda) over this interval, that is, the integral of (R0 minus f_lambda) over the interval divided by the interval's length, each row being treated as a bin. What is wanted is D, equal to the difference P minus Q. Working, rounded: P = 4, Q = 2.3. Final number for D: 1.8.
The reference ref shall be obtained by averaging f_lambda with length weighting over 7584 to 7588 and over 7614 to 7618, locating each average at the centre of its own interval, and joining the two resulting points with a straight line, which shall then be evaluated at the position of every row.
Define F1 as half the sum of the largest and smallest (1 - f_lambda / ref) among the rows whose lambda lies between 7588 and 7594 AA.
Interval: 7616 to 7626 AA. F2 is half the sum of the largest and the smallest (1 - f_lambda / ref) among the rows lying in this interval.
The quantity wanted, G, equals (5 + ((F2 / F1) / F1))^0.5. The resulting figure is 3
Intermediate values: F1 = 0.076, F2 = 0.02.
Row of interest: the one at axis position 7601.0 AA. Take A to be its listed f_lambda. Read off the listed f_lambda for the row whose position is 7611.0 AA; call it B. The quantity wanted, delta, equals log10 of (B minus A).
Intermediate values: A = 13.2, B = 16.66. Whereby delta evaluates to 0.5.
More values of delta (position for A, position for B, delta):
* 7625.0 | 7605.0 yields 0.1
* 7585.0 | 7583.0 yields -0.7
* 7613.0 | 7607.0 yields 0.6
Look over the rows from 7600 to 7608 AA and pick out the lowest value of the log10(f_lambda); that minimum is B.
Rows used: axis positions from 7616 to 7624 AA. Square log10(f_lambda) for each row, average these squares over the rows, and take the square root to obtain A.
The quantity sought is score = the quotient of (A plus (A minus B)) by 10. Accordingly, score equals 0.128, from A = 1.20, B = 1.12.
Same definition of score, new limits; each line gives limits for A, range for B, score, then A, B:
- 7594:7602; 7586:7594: 0.112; 1.16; 1.19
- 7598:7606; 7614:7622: 0.118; 1.18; 1.17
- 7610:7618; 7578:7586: 0.126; 1.21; 1.17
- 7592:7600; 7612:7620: 0.116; 1.17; 1.19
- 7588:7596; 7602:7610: 0.122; 1.19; 1.15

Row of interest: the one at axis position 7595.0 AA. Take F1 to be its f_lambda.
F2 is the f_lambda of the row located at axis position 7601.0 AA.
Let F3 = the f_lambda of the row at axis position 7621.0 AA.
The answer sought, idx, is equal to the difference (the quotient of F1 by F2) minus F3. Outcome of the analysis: -13.8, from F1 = 15.14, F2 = 13.2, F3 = 14.95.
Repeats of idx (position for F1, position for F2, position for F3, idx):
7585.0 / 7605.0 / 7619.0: -14.6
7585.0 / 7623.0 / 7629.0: -16.8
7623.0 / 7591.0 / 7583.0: -16.7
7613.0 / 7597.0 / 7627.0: -15.7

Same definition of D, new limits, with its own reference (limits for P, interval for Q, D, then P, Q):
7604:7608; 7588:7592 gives -3.4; 1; 4.1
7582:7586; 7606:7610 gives 1.2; 2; 0.8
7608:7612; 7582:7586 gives 0.3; 2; 2.0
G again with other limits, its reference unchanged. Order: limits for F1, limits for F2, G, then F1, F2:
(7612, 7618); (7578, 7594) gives 9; 0.025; 0.05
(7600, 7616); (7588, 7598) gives 28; 0.012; 0.10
